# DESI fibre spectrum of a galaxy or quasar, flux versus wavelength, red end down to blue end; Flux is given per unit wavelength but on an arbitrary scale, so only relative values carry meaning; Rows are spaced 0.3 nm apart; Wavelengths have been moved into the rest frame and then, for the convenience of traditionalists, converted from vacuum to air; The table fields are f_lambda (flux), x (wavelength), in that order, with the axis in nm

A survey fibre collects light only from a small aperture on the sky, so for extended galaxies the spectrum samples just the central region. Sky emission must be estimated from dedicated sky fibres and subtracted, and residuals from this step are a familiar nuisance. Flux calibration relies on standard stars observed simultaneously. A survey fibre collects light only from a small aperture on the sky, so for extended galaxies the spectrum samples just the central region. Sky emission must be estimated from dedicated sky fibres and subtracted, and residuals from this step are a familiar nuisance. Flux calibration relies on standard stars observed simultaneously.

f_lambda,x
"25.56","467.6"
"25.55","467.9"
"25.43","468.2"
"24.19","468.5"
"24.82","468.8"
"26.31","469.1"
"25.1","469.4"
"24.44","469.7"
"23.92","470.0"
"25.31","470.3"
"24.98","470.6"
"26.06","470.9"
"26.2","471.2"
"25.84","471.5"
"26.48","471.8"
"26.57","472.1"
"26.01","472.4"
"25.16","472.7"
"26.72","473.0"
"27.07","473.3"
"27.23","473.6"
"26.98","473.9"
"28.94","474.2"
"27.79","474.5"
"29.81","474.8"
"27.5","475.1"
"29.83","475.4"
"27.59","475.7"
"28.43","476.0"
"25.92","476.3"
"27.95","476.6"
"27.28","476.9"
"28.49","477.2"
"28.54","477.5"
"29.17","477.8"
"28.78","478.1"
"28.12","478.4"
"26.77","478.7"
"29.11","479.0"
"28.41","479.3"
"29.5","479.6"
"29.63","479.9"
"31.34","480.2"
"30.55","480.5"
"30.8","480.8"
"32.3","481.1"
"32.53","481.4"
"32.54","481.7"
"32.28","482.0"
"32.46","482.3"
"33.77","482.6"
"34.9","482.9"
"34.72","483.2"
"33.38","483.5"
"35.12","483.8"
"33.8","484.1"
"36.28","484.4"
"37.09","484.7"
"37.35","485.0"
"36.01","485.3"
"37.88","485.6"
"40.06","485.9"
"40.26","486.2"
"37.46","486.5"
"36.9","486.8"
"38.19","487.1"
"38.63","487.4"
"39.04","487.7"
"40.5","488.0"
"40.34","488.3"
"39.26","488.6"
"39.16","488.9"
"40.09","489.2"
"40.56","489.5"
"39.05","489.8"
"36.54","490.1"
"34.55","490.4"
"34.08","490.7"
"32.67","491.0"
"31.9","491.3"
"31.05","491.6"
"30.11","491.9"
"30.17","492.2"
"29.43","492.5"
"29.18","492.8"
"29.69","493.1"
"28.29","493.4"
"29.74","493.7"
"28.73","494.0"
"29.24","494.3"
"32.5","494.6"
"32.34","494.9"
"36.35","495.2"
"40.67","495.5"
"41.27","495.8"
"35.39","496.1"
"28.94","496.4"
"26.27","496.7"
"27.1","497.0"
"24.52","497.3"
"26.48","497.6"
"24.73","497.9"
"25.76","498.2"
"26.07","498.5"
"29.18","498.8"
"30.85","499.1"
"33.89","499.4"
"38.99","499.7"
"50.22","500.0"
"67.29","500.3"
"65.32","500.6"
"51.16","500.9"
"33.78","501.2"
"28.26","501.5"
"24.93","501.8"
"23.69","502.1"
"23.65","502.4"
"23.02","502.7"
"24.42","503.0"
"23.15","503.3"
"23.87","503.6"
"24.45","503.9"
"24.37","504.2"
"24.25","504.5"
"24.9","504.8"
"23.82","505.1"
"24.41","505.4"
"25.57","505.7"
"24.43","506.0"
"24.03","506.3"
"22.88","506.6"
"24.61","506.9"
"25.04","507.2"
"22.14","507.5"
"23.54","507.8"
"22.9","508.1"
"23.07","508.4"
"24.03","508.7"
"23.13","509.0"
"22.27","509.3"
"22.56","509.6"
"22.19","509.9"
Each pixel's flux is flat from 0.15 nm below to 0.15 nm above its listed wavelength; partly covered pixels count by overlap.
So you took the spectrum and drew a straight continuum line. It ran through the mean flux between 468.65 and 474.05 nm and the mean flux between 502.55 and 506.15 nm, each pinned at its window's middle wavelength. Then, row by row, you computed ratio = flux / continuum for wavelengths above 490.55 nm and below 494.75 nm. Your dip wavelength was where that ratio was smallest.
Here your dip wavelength 493.4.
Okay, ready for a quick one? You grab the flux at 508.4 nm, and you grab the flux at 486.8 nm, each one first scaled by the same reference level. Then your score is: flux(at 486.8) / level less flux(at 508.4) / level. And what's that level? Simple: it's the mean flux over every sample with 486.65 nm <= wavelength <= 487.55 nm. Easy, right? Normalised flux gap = 0.36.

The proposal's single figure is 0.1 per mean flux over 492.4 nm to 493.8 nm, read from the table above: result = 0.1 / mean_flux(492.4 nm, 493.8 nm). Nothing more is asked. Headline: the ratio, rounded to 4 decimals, 0.0034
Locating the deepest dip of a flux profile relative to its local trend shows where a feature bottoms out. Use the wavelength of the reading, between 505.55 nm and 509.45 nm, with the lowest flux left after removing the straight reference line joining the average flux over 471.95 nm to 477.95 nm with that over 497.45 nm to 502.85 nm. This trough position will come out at 509.3 nm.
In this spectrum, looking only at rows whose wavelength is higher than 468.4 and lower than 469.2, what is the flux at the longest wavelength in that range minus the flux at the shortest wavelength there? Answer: 2.1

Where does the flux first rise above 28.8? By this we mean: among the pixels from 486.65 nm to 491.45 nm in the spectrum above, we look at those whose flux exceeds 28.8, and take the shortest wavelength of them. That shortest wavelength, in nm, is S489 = 486.8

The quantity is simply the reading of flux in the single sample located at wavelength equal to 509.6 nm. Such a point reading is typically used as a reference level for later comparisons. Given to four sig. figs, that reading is 22.56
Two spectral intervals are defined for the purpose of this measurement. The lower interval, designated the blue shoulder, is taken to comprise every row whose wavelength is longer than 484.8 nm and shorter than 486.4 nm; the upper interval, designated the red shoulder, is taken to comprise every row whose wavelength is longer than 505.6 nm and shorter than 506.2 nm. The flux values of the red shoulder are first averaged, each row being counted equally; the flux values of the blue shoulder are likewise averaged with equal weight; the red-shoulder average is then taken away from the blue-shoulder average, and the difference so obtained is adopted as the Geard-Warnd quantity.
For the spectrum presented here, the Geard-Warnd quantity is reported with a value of 13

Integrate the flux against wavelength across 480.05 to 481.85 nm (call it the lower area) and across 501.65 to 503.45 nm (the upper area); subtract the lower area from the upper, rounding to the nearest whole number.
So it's -14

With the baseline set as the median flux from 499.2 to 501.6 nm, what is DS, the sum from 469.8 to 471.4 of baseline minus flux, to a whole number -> 97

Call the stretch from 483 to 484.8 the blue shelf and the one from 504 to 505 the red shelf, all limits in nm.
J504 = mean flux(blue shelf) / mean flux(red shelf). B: 1.43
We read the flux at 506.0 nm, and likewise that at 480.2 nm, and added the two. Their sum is 56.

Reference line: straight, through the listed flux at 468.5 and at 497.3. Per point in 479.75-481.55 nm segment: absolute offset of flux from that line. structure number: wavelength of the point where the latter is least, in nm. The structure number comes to 479.9 nm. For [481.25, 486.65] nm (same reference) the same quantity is 482.0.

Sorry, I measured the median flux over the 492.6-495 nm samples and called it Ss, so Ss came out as 29.5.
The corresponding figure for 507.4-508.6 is 23.0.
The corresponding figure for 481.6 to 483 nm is 32.5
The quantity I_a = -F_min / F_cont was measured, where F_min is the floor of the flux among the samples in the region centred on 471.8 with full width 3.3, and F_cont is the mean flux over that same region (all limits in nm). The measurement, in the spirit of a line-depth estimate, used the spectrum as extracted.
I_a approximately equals -0.959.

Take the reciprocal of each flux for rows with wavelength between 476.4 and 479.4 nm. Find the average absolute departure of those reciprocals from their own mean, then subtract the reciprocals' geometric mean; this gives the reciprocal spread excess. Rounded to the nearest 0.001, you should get -0.035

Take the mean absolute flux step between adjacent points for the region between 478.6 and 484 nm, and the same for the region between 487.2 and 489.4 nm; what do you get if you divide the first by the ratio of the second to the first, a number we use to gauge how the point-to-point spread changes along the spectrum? 1.11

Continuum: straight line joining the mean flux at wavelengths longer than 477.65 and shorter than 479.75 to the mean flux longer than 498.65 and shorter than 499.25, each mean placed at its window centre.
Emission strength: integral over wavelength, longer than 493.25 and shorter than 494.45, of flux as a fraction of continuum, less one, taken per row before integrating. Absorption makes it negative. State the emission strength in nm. -0.03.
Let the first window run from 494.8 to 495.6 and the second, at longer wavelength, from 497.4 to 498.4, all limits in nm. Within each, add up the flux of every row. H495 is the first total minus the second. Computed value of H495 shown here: 32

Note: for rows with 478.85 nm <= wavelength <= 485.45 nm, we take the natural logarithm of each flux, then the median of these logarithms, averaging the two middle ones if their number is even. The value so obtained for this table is 3.48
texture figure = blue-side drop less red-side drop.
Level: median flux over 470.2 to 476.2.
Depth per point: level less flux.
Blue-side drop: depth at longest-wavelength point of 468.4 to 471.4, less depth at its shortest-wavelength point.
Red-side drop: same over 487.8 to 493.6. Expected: -14.2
